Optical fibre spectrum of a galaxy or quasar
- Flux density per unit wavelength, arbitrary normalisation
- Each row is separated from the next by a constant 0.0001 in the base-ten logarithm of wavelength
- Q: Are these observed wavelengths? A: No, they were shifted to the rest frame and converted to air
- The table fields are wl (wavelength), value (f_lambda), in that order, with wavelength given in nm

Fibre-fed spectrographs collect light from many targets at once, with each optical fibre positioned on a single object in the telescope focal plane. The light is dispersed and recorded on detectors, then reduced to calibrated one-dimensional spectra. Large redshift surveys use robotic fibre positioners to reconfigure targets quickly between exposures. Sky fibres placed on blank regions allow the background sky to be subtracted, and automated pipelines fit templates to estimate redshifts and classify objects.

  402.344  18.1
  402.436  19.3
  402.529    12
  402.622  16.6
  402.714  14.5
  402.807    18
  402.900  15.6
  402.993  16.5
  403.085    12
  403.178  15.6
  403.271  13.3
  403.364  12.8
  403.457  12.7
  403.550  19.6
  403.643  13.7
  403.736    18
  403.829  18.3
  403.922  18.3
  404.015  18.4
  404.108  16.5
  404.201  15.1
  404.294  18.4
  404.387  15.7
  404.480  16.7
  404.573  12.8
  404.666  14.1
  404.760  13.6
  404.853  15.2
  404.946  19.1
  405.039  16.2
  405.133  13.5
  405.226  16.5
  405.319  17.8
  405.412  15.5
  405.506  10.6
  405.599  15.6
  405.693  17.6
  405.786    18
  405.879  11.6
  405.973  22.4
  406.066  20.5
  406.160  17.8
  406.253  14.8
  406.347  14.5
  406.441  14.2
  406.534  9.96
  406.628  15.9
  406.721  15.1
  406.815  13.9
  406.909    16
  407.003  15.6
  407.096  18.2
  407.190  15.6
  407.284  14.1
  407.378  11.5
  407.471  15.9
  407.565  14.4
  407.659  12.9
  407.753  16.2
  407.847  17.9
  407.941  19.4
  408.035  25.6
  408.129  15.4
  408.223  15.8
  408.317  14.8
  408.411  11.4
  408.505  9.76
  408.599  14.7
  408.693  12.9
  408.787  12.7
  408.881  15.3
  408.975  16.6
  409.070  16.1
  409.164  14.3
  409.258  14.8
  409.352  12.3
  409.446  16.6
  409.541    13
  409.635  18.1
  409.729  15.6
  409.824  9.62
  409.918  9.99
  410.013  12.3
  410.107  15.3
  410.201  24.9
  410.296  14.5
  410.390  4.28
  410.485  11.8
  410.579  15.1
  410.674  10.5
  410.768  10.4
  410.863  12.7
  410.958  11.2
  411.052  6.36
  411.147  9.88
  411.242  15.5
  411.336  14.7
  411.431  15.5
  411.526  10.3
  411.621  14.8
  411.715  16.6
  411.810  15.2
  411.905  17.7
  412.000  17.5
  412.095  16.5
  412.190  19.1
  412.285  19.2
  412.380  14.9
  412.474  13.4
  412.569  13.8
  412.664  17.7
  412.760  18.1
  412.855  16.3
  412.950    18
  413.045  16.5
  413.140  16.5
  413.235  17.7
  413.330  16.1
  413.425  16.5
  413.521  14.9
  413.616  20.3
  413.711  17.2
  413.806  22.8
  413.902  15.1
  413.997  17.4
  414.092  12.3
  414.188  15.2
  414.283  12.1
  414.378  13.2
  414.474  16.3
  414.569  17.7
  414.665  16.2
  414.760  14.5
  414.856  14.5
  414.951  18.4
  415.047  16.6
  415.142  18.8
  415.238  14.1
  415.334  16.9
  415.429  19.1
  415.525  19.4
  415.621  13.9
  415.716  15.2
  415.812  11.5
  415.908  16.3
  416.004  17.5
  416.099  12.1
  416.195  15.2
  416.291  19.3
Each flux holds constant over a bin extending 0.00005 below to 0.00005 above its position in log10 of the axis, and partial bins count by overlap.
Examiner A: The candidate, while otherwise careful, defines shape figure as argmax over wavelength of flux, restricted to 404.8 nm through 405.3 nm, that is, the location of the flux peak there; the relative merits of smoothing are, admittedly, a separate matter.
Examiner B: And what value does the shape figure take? 404.946 nm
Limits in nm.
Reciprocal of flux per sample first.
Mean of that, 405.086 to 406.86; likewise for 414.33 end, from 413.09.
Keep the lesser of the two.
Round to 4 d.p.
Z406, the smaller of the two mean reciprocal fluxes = 0.0624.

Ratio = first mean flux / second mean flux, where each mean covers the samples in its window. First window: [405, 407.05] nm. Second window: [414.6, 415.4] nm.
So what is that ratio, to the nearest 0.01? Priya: 0.96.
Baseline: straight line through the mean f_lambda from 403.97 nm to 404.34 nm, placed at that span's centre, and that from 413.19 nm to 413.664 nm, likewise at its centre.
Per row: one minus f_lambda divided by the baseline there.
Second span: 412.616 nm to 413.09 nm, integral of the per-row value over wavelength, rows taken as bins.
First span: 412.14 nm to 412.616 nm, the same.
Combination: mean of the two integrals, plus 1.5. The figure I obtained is 1.51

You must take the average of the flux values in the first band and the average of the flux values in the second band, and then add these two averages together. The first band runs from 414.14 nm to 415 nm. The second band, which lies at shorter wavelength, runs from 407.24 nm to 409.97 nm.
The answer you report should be 30.1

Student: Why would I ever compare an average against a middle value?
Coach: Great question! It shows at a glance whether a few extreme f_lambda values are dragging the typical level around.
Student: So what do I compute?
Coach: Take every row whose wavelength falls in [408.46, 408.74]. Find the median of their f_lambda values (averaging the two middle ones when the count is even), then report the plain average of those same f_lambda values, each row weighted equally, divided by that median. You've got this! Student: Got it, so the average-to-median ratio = 0.97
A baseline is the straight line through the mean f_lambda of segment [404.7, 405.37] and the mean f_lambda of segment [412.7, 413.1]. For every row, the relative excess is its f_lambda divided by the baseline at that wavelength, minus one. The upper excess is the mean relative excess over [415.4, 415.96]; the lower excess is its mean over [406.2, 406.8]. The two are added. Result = -0.23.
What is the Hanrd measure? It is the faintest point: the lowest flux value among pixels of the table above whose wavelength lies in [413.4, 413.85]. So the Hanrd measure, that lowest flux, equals 14.9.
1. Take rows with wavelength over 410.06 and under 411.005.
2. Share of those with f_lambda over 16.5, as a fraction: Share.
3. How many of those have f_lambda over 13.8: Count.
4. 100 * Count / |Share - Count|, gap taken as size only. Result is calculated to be 103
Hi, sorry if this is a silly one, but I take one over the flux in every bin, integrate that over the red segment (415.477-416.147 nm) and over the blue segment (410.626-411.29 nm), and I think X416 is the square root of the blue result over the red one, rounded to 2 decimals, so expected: 1.19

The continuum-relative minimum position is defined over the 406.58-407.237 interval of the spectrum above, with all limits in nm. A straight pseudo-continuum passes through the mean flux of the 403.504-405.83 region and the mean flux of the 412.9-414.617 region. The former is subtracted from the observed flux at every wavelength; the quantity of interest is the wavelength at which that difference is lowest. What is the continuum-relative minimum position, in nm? 406.815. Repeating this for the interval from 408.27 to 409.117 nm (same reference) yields 408.505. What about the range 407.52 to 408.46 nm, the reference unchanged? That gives 408.411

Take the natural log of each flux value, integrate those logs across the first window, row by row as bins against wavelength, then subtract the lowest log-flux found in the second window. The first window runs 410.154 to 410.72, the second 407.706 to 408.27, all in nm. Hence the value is -1.33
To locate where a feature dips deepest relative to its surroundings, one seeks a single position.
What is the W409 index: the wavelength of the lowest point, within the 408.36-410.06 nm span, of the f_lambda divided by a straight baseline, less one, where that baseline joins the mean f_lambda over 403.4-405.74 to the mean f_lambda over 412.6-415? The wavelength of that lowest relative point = 409.824 nm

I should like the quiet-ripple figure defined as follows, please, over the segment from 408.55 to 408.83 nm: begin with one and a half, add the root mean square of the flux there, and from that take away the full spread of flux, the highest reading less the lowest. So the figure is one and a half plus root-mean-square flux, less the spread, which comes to 13.0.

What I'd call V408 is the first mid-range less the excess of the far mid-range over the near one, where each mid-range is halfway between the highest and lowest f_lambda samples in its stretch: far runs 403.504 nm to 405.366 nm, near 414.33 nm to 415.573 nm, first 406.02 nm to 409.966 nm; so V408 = 17.7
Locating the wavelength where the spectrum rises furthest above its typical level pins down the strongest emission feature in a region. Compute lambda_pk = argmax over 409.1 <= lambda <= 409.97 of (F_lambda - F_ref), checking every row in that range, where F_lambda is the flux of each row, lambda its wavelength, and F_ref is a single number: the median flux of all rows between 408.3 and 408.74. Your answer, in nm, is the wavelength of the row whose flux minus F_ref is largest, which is 409.635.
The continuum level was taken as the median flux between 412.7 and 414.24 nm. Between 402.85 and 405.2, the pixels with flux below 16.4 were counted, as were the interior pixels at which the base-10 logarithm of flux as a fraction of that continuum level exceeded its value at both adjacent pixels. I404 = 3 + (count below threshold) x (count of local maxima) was 123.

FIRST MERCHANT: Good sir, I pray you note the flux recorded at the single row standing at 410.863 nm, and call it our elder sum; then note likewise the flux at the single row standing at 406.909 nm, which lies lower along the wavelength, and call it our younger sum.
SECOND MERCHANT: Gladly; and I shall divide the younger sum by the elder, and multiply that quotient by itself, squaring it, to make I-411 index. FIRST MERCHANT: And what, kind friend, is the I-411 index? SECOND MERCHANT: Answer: 1.6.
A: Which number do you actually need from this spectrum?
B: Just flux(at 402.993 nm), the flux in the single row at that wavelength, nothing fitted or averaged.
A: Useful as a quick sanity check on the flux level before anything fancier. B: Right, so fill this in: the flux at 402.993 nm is 16.5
